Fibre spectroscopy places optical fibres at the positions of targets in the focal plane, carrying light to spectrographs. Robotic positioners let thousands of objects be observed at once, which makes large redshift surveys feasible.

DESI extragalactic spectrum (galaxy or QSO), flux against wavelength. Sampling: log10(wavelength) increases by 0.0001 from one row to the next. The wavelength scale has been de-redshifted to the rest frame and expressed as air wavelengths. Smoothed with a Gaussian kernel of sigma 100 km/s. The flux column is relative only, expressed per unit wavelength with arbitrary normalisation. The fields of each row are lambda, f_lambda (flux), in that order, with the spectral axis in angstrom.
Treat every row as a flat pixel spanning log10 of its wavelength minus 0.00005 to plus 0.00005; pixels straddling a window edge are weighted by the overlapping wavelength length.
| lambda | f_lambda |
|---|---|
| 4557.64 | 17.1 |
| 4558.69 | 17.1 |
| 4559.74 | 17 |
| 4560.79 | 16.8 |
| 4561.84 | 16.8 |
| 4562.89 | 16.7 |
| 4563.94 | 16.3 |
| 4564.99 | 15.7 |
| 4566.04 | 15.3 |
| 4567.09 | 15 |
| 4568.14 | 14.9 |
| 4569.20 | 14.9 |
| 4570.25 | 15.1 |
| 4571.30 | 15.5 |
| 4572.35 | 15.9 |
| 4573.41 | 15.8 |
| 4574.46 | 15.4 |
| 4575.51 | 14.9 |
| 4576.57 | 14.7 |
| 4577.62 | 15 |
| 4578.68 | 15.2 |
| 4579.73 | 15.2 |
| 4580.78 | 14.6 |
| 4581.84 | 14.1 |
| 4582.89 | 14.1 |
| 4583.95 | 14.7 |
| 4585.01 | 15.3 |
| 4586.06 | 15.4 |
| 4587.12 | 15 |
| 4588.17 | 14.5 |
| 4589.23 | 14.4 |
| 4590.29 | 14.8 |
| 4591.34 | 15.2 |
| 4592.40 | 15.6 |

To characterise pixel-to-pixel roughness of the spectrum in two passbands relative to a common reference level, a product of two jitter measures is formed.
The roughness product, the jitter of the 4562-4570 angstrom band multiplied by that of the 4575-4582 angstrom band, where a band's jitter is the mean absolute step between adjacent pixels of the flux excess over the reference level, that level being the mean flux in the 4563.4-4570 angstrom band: 0.090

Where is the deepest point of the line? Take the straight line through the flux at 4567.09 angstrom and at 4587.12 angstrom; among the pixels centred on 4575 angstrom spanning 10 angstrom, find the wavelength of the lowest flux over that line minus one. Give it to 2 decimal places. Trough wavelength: 4576.57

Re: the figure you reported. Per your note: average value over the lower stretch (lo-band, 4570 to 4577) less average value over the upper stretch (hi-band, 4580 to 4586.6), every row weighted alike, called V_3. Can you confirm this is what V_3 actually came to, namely 0.6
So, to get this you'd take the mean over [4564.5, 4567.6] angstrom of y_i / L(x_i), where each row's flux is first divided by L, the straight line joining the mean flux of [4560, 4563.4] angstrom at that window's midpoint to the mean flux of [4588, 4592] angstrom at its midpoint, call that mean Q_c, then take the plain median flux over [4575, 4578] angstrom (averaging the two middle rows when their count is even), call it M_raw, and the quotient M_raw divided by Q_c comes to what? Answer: 16.0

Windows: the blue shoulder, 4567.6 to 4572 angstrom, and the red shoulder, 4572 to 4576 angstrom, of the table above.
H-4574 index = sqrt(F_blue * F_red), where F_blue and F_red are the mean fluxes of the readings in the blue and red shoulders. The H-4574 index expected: 15.3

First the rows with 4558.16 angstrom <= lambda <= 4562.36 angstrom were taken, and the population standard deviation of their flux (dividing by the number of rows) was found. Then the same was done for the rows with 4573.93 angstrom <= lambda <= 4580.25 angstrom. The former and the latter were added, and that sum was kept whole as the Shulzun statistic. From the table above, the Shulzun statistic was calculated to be 0.36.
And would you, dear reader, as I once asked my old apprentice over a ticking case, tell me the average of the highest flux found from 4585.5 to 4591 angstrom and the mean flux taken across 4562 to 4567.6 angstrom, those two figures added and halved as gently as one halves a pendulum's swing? 15.6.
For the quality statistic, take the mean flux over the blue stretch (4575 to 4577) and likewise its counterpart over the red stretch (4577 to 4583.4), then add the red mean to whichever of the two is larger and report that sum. 29.5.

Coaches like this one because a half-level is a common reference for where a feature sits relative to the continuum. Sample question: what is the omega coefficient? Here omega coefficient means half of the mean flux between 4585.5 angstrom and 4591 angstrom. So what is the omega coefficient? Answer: 7.4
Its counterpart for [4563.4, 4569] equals 7.7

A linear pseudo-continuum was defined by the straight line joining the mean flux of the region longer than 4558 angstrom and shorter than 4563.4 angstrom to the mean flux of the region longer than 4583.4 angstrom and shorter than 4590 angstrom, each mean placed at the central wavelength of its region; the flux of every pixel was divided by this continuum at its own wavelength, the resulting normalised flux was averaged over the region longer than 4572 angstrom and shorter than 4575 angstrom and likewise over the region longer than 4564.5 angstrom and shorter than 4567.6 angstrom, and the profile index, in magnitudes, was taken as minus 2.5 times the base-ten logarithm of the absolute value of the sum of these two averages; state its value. -0.707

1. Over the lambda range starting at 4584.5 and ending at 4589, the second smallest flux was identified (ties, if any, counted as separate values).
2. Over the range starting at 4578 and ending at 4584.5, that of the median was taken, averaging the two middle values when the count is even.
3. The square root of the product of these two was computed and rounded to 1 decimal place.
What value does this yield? 14.8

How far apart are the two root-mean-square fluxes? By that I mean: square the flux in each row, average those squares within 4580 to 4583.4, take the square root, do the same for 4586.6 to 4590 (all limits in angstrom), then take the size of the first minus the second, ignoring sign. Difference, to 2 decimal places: 0.37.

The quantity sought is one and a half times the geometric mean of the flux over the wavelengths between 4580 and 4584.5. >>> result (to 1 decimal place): 21.6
